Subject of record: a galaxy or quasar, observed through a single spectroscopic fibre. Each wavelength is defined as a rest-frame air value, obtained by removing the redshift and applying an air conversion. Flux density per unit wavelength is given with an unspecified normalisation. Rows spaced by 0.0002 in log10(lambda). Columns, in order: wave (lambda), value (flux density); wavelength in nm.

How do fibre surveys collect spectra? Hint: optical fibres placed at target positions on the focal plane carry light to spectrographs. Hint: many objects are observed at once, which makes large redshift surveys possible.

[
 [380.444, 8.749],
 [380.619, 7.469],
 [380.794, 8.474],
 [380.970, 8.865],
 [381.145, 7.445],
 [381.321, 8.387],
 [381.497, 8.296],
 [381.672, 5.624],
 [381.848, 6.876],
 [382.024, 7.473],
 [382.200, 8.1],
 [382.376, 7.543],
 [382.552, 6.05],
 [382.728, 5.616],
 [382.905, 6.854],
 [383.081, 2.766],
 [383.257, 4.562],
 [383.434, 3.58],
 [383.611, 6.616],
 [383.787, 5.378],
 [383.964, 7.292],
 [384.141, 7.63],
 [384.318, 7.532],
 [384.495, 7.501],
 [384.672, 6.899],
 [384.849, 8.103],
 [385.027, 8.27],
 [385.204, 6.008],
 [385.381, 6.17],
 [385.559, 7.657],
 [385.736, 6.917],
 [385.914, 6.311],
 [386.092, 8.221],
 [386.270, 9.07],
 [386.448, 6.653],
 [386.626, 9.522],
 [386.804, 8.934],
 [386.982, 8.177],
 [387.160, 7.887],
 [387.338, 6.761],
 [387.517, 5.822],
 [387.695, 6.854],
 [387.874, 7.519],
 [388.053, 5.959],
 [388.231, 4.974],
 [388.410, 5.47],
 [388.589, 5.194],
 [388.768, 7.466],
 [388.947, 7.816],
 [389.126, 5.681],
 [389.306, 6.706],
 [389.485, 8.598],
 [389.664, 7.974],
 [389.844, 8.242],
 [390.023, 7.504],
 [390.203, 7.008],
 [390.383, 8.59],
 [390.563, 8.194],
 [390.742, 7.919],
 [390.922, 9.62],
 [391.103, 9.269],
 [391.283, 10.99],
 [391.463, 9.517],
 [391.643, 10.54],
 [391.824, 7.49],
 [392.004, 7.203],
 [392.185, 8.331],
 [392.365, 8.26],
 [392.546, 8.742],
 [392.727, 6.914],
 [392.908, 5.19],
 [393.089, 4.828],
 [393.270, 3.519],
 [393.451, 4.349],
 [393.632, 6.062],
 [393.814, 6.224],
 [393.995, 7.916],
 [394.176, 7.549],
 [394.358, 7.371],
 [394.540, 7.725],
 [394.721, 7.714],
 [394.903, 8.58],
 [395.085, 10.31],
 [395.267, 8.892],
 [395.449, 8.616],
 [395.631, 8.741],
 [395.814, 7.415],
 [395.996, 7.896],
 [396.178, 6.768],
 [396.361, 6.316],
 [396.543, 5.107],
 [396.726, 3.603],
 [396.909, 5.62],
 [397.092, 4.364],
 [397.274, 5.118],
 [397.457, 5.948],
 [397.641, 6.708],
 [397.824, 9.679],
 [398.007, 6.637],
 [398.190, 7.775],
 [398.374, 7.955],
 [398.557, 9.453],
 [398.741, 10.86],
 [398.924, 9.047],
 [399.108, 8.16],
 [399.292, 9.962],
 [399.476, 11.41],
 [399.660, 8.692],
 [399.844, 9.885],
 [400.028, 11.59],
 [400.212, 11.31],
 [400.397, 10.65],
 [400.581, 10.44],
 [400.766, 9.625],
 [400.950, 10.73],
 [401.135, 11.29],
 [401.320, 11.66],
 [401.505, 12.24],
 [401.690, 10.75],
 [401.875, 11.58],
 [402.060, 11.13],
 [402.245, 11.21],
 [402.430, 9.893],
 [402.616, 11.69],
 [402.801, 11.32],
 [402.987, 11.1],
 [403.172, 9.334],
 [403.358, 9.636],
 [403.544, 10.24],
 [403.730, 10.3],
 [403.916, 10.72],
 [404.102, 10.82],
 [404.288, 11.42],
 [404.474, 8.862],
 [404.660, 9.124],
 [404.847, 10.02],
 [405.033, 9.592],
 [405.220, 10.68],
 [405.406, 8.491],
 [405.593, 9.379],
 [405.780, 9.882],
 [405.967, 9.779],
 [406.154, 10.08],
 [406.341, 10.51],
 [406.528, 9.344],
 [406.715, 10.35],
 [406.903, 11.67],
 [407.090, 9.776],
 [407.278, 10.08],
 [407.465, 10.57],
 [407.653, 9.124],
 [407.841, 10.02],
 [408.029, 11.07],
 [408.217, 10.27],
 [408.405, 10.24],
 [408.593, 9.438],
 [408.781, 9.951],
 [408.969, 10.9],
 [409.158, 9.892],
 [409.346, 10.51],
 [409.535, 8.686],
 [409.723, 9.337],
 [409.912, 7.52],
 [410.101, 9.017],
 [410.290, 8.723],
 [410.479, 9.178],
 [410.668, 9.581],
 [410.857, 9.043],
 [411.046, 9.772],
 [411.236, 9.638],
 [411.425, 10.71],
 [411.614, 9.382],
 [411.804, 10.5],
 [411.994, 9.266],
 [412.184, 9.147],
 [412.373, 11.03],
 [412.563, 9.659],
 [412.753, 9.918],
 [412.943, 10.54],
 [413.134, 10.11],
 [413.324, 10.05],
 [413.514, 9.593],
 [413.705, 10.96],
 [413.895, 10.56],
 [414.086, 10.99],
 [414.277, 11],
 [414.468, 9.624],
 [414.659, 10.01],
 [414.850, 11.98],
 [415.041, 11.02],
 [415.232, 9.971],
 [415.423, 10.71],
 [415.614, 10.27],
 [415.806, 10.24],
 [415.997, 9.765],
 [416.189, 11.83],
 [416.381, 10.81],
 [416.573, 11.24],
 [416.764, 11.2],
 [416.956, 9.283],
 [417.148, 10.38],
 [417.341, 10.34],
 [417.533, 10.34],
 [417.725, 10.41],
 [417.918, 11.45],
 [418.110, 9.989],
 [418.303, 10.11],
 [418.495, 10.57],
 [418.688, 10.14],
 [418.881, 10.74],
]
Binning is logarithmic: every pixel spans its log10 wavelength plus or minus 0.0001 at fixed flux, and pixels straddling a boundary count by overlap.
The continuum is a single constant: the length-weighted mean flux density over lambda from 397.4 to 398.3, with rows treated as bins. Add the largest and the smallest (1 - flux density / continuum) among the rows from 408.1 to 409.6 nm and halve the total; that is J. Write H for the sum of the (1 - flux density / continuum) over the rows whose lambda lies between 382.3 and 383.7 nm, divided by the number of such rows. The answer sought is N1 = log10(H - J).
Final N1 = -0.2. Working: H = 0.3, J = -0.32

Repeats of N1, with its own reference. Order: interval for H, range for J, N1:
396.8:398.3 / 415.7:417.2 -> -0.3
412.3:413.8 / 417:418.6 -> -1.2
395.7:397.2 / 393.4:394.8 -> -1.5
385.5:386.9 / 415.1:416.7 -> -0.4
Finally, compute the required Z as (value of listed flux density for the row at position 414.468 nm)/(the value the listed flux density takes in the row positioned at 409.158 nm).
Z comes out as 0.97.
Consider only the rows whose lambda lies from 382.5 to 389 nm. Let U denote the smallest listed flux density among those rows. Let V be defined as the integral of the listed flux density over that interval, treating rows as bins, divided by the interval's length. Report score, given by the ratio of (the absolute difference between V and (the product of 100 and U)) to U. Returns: 97.6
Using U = 2.766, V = 6.8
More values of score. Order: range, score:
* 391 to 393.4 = 97.8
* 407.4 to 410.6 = 98.7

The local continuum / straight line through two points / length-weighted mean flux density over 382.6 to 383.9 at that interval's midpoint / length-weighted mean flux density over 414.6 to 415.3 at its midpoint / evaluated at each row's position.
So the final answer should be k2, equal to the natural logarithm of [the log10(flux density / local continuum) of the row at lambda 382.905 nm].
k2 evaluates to -2.0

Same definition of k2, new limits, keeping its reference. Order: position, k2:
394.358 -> -4.2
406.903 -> -2.4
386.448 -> -2.7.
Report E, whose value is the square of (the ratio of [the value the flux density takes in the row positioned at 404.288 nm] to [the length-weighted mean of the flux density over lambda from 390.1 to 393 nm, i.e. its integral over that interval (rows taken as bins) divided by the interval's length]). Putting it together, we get 1.9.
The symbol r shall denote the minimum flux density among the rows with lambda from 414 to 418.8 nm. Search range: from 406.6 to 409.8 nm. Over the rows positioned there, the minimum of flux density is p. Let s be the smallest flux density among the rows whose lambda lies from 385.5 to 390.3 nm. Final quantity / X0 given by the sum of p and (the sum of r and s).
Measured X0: 22.9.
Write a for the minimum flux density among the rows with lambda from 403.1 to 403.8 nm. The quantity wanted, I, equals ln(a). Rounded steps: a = 9.334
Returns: 2.23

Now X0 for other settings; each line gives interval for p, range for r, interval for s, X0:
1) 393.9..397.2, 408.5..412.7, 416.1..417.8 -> 20.4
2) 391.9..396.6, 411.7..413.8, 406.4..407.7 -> 21.8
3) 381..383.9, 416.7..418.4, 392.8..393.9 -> 15.6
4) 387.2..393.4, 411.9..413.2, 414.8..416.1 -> 22.4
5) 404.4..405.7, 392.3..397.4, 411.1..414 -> 21.2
